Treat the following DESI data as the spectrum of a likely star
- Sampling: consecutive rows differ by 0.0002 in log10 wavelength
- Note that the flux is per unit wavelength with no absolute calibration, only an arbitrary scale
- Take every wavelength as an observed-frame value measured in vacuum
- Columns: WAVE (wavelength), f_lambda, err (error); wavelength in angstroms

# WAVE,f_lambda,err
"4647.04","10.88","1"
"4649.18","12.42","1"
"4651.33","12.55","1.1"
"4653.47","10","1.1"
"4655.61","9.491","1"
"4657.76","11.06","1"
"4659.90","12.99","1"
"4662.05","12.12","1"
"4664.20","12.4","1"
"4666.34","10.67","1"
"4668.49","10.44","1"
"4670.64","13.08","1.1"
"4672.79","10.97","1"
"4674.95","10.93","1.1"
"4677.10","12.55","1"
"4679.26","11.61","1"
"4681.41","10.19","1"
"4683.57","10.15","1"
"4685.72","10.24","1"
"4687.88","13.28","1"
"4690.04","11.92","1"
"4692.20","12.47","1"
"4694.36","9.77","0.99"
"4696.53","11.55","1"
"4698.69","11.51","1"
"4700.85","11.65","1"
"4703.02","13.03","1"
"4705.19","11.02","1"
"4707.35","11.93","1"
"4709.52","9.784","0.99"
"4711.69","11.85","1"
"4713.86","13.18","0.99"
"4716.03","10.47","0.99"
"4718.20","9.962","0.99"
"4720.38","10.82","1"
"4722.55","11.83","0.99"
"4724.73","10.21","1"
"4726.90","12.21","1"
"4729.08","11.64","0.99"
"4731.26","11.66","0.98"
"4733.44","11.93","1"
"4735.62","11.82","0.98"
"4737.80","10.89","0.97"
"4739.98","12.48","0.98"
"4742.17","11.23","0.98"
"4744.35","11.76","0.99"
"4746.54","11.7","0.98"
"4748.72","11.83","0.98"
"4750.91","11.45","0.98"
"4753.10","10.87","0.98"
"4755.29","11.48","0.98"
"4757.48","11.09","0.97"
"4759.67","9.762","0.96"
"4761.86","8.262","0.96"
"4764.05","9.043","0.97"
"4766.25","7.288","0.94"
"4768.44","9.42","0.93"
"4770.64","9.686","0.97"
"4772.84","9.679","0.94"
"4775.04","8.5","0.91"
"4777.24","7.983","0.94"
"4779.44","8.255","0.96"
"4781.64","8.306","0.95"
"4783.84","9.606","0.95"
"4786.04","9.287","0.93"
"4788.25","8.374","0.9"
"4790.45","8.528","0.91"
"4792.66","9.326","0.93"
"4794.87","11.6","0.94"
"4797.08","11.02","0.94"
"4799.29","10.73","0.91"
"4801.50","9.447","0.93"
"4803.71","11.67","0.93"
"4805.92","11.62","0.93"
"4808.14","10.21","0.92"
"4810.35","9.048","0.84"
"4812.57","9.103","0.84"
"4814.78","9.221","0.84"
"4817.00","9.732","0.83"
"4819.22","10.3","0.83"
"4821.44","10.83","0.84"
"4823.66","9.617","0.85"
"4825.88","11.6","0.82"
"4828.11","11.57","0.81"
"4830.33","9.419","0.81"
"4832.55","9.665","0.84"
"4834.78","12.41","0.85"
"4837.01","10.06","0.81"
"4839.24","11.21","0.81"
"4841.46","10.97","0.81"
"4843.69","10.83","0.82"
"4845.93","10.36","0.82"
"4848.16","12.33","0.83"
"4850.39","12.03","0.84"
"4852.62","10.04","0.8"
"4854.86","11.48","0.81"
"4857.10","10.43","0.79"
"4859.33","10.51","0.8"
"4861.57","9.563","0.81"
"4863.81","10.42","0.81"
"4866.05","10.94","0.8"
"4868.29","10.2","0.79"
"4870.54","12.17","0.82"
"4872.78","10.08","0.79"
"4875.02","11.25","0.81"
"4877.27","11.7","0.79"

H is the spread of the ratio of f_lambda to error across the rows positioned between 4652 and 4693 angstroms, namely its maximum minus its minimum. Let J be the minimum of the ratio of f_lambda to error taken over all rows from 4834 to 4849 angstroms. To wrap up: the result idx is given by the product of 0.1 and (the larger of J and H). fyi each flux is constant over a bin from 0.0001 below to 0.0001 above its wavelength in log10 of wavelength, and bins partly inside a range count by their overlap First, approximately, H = 4.2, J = 12.4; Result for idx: 1.24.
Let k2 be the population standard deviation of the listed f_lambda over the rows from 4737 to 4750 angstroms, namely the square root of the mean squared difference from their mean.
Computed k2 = 0.50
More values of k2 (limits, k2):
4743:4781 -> 1.47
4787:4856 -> 1.11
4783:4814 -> 1.12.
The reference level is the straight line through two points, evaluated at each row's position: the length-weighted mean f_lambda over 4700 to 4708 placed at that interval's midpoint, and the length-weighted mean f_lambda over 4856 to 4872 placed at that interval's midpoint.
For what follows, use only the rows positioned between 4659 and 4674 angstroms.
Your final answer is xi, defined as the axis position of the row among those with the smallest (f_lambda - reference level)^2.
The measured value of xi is 4662.05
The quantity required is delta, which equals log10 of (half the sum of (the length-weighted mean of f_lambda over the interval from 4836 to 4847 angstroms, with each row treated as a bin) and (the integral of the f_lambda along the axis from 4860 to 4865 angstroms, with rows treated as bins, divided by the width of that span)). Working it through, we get 1.02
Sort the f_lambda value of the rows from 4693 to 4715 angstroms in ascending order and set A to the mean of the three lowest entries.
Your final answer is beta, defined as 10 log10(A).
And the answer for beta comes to 10.1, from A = 10.2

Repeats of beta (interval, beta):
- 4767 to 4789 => 9.1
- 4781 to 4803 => 9.2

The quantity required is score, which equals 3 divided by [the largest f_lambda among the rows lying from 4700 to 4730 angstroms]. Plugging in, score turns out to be 0.23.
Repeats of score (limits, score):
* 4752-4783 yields 0.26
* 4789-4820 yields 0.26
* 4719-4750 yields 0.24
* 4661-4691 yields 0.23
